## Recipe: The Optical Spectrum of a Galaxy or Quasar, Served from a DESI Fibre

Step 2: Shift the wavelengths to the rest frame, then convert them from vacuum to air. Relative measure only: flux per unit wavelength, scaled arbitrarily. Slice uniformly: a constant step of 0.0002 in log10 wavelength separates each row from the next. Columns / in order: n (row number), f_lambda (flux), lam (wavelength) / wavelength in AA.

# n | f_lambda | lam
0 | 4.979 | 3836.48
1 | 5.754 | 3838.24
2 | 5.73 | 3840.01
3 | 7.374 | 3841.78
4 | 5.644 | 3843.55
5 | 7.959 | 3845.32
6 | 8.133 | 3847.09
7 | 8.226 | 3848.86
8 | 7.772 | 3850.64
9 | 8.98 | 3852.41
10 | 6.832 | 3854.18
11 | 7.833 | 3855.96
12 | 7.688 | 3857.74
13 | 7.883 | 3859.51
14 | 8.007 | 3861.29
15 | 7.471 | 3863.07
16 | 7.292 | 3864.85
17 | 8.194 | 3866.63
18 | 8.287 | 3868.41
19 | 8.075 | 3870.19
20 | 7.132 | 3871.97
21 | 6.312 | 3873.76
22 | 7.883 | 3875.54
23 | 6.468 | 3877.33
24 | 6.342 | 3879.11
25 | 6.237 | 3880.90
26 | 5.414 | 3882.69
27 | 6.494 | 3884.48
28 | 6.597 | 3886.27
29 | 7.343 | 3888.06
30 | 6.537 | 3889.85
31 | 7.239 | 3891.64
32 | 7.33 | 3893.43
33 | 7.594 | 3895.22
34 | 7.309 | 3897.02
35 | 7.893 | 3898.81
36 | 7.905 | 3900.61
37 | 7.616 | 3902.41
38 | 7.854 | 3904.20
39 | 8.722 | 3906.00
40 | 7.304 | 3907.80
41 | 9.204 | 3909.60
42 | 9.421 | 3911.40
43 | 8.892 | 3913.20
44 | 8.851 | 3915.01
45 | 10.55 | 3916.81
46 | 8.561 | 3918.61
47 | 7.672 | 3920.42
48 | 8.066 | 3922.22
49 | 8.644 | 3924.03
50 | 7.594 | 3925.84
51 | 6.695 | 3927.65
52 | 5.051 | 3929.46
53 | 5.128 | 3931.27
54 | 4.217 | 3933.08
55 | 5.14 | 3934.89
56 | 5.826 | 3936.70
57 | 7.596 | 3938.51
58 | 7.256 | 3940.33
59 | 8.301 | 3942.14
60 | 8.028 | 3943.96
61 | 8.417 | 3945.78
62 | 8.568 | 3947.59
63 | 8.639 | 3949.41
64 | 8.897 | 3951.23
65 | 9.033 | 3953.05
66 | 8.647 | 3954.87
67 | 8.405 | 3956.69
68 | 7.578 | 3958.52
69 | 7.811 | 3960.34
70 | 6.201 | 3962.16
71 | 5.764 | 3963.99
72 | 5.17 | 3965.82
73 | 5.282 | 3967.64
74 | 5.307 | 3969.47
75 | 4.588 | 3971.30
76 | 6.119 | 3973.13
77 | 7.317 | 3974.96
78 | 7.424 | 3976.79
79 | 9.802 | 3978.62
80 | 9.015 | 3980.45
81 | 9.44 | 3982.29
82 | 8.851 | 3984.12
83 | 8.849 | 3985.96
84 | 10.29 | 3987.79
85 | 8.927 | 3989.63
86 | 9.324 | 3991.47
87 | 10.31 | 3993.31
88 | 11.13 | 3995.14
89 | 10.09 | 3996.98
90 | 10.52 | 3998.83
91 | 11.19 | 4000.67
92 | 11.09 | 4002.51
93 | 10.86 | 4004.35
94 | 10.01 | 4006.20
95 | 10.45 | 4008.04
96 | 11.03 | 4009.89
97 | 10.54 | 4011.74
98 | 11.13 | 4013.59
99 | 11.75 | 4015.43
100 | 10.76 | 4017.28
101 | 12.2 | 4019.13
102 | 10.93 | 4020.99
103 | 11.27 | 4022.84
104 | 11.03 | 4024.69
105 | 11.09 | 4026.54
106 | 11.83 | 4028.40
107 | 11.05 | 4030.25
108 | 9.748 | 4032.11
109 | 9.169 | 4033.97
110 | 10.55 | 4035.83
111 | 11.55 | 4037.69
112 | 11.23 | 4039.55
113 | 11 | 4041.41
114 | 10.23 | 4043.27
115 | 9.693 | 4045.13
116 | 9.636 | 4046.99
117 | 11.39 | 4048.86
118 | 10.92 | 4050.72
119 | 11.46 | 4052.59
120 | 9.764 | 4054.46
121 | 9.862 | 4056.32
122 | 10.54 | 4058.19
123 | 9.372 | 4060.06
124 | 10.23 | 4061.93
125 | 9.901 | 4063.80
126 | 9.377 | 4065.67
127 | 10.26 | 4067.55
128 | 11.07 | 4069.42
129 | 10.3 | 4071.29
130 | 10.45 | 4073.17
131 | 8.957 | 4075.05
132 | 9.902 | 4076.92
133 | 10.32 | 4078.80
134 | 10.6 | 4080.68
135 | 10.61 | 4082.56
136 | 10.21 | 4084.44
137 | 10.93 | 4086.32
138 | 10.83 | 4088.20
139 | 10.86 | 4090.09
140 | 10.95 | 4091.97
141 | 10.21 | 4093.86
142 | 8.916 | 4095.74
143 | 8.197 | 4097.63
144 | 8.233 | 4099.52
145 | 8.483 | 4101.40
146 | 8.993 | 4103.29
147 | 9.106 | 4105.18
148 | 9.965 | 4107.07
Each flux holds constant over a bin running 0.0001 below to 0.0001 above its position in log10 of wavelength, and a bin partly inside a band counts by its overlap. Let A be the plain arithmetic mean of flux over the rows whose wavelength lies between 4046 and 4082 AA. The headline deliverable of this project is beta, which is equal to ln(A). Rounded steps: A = 10.2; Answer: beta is 2.33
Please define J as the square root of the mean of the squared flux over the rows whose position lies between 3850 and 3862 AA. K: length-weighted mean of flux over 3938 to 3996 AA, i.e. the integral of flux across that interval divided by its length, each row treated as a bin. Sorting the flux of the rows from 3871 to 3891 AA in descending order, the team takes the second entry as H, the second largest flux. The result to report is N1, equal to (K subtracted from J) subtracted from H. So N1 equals 7.5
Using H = 7.343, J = 7.9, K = 8.0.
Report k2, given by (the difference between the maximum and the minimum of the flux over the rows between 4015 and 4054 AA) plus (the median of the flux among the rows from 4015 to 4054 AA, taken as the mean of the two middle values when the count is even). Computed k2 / 14.1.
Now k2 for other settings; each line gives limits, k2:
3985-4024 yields 14.1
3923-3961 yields 12.6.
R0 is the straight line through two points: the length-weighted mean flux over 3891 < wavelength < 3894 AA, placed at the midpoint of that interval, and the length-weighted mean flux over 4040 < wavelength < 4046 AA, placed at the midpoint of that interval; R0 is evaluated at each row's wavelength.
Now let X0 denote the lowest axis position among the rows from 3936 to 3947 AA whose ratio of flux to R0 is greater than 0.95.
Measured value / 3942.14 AA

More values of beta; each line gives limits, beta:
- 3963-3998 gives 2.09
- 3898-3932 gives 2.08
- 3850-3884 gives 2.00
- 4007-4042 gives 2.39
